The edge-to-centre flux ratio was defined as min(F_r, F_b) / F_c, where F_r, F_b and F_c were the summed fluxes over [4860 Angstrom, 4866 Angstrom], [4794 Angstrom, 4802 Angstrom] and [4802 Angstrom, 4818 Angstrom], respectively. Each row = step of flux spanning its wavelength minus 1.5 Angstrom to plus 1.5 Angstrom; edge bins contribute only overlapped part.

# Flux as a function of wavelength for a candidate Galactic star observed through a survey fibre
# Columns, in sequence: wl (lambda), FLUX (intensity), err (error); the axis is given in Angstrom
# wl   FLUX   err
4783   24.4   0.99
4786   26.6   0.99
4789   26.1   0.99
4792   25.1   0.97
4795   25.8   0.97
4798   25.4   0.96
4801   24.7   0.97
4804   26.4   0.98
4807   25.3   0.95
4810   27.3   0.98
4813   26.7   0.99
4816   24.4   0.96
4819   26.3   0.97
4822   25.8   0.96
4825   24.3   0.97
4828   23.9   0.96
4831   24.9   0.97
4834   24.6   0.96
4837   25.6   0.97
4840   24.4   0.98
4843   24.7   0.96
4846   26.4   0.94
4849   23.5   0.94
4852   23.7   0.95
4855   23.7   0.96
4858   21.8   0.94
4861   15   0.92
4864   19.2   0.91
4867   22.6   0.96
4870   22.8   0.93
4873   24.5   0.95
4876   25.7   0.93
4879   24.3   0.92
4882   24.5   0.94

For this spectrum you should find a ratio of 0.26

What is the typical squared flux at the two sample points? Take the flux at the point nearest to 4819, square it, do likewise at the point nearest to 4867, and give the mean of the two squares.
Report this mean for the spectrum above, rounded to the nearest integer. 601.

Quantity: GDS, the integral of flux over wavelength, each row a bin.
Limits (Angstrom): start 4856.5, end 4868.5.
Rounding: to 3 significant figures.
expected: 236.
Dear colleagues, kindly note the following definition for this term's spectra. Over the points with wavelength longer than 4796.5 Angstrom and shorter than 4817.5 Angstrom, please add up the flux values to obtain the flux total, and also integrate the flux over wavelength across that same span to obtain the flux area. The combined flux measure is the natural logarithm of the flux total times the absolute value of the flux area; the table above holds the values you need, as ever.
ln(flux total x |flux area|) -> 11.5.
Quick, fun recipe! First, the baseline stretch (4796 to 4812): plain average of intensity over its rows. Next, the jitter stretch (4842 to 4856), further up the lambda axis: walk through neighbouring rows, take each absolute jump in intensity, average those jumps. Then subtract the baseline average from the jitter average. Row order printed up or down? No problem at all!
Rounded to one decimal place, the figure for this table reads -24.6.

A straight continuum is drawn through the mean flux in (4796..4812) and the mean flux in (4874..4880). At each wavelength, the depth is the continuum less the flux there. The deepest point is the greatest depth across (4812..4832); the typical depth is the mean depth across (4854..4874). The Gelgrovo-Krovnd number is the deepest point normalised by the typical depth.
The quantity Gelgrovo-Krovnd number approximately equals 0.4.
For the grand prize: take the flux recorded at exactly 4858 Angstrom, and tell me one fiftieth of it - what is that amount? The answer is 0.436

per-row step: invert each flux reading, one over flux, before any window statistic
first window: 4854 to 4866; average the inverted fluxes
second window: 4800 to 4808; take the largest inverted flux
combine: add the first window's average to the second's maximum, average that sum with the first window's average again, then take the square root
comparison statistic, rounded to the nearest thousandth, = 0.268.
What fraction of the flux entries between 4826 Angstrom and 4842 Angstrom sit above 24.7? 0.40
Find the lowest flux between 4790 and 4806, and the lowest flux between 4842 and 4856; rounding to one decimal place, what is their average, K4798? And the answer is 24.1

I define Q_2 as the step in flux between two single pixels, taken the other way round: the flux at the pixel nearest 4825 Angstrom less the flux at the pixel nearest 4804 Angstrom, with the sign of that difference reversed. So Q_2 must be 2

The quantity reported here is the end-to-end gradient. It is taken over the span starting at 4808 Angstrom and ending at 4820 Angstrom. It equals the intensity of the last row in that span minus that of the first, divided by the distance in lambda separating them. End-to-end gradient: -0.1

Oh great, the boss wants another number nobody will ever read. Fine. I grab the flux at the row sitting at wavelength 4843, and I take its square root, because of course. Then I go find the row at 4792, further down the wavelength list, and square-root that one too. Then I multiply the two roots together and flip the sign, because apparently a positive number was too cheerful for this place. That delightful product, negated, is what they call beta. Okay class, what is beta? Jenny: -24.9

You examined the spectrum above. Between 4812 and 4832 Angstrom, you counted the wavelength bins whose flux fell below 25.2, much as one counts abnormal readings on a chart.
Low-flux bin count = 4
